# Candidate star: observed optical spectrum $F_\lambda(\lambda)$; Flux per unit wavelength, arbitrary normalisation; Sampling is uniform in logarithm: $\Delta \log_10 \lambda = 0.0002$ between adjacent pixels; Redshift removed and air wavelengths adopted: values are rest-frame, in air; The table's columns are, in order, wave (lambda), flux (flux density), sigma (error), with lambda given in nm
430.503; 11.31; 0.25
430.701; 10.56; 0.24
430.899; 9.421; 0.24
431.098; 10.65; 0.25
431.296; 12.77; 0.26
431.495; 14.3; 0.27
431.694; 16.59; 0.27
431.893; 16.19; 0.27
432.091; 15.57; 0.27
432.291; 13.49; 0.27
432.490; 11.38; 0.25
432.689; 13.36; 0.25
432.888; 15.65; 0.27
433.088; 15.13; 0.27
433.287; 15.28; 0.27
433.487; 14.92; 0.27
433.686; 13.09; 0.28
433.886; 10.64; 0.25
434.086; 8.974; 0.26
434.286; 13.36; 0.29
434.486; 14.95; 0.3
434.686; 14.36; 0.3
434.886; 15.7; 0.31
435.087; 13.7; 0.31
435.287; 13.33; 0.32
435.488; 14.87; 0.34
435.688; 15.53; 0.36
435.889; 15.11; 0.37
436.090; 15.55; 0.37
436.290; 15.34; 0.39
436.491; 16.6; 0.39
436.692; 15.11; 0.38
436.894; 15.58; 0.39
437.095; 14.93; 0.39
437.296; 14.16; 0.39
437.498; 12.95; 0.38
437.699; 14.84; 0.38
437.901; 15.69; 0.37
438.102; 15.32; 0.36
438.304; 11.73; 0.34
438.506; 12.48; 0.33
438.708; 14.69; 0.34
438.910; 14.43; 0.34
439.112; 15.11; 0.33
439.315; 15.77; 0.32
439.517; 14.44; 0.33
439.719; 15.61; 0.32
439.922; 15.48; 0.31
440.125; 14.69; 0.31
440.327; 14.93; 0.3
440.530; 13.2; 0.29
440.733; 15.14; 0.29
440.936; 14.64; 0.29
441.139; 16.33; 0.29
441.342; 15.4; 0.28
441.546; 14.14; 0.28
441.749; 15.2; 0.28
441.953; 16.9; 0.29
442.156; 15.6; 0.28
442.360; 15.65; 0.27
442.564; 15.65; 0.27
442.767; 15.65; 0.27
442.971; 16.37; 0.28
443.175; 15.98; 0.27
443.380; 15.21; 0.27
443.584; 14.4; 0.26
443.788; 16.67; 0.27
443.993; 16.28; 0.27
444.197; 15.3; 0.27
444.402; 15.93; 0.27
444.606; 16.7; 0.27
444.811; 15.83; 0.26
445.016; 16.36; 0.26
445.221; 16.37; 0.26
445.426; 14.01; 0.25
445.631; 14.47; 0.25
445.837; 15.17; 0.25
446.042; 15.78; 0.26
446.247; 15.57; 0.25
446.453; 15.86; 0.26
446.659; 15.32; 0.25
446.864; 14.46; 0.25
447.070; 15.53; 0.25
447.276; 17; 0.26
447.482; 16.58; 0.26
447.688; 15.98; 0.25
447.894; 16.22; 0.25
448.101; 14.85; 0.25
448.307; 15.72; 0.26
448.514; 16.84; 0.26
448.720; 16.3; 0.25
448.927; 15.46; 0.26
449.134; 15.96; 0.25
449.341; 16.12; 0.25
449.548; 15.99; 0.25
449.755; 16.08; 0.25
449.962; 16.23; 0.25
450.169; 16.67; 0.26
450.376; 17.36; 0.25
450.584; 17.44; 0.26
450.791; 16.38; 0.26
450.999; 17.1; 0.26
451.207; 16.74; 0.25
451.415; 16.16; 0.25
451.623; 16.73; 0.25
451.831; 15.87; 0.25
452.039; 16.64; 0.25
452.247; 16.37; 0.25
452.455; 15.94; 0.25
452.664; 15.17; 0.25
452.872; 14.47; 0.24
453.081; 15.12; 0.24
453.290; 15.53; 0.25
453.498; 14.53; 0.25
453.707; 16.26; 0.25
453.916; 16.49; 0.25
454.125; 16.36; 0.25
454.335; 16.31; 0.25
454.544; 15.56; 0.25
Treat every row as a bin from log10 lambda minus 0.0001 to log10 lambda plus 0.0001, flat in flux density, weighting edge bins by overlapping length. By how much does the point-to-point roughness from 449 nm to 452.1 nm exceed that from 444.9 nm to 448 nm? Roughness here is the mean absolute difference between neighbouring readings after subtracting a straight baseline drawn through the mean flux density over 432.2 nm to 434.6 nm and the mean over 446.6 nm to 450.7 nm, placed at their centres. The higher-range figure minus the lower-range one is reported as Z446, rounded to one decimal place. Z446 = -0.2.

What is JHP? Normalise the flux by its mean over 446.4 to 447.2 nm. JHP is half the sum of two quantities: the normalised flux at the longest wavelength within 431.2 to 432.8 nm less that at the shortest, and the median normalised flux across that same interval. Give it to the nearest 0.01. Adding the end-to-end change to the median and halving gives 0.47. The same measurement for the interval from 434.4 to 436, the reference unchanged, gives 0.49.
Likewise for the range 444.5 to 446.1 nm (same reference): 0.49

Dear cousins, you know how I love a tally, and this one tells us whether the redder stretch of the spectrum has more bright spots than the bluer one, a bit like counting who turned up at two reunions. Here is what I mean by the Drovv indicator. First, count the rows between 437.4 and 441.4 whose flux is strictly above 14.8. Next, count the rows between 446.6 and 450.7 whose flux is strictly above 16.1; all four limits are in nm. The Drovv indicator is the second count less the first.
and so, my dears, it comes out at -1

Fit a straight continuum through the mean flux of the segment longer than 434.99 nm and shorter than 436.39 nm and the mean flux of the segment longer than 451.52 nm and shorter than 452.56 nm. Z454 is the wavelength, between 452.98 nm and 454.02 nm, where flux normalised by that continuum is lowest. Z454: 453.498 nm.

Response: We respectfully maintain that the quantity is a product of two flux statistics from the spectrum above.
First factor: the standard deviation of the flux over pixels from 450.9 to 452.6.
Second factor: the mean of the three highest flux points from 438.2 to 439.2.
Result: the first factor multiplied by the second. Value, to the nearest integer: 6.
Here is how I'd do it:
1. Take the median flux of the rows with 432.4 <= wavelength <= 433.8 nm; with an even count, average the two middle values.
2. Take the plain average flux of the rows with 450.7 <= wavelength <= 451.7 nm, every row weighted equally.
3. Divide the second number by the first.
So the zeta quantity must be 1.11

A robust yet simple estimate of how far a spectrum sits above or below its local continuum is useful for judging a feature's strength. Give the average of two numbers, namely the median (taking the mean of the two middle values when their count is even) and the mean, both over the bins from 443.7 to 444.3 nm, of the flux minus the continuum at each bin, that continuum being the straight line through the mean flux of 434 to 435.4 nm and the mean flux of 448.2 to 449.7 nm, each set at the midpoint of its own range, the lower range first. 1.0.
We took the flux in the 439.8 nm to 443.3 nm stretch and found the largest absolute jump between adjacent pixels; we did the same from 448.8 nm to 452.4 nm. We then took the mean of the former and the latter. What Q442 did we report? 1.5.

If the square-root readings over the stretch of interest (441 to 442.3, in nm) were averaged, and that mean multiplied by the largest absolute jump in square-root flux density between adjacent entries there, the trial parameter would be 0.84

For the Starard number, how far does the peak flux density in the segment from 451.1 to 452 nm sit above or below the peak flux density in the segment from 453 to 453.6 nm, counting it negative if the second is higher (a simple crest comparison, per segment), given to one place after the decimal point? 1.2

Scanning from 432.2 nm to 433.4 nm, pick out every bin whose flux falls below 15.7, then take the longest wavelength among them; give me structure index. 433.287 nm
